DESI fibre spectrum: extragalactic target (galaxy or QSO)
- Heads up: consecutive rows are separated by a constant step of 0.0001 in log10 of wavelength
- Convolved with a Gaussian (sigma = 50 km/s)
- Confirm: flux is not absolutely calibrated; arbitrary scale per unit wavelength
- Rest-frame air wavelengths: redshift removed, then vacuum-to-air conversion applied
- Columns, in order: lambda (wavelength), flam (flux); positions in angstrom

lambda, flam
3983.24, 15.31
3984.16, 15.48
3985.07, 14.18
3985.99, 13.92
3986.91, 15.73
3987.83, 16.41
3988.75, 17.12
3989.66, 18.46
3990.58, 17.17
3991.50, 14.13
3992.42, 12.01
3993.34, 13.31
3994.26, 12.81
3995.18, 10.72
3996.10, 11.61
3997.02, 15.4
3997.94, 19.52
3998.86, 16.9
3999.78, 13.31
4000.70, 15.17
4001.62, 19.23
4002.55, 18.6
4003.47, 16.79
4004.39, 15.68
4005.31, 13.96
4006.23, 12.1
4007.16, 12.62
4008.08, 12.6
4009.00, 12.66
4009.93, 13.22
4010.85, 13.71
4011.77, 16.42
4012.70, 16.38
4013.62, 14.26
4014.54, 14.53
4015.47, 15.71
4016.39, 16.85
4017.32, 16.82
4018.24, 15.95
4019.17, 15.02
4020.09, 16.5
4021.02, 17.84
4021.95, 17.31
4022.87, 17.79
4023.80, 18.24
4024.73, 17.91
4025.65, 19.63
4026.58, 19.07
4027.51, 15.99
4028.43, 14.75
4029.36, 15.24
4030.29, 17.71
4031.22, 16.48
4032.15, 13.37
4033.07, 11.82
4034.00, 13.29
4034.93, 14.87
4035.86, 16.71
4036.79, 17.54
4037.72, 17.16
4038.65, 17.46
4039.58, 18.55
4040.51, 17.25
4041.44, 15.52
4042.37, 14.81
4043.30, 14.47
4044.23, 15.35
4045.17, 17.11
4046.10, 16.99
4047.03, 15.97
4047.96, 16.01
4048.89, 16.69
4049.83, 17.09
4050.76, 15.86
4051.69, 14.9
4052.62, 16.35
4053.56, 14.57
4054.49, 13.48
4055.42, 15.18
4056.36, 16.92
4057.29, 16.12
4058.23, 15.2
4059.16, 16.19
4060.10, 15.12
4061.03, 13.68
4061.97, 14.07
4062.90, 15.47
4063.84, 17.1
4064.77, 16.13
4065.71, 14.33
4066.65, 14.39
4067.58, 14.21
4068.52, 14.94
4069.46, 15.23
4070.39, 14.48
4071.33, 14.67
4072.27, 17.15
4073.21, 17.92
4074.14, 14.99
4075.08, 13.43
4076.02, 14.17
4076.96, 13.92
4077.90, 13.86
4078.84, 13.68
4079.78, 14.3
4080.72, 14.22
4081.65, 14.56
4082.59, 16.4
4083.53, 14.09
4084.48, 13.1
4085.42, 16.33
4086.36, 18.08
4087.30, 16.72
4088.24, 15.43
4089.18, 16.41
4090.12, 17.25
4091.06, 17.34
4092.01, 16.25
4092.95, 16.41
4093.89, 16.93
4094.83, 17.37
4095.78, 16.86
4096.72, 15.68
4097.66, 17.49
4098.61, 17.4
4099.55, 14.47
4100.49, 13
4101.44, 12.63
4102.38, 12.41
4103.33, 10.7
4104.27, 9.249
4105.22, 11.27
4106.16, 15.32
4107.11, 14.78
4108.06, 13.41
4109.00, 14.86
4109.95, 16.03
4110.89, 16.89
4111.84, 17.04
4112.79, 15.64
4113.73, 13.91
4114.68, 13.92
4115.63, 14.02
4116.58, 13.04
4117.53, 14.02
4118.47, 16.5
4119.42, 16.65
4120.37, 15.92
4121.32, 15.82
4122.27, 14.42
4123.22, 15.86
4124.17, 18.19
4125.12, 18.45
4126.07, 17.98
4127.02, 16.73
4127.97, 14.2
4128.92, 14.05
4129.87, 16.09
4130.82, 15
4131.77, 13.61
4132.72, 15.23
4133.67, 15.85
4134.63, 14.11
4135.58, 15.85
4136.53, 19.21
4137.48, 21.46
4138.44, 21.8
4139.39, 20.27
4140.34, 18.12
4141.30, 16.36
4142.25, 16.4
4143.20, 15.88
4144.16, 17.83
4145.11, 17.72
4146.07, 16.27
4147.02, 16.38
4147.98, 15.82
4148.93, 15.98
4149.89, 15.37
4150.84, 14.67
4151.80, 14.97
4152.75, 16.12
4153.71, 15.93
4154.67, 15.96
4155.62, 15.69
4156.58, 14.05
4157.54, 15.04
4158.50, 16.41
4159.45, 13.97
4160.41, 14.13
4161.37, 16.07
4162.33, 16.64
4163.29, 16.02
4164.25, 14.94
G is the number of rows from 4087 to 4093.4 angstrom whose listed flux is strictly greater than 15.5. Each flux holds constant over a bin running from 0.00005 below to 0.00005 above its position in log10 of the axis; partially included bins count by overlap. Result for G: 6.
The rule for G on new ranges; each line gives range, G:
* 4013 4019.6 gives 4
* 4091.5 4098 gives 7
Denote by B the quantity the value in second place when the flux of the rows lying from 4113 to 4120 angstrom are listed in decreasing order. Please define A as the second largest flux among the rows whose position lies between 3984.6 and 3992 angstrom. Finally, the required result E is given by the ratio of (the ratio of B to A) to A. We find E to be 0.056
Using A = 17.17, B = 16.5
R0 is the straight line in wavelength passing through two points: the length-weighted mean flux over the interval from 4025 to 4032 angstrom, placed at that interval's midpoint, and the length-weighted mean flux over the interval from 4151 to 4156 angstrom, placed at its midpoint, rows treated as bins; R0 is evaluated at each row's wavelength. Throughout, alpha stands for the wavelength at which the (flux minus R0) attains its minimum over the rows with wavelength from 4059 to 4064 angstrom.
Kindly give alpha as 4061.03 angstrom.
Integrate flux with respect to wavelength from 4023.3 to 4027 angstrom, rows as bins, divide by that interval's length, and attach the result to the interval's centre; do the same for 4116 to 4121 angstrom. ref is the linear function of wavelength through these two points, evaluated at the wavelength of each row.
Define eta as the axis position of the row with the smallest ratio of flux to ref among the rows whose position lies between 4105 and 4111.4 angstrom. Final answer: 4105.22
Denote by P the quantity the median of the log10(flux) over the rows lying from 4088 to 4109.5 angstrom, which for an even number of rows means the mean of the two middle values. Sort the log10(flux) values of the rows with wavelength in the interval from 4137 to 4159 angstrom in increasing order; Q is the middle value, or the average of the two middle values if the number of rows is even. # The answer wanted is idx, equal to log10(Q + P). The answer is 0.379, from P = 1.19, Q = 1.21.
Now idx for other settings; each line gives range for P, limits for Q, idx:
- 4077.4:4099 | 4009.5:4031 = 0.386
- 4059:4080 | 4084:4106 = 0.375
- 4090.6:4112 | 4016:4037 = 0.384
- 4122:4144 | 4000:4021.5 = 0.381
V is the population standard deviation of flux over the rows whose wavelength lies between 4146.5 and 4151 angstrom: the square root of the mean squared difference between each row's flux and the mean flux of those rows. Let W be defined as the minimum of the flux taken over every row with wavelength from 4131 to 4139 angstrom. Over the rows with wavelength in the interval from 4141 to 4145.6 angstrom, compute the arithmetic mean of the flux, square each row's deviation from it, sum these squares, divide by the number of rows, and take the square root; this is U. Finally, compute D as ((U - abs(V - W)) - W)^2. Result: 668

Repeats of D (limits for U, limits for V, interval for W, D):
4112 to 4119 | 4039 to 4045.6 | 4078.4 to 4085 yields 562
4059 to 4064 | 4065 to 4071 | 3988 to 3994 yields 506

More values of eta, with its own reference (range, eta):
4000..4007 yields 4006.23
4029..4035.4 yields 4033.07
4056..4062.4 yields 4061.03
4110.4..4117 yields 4116.58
